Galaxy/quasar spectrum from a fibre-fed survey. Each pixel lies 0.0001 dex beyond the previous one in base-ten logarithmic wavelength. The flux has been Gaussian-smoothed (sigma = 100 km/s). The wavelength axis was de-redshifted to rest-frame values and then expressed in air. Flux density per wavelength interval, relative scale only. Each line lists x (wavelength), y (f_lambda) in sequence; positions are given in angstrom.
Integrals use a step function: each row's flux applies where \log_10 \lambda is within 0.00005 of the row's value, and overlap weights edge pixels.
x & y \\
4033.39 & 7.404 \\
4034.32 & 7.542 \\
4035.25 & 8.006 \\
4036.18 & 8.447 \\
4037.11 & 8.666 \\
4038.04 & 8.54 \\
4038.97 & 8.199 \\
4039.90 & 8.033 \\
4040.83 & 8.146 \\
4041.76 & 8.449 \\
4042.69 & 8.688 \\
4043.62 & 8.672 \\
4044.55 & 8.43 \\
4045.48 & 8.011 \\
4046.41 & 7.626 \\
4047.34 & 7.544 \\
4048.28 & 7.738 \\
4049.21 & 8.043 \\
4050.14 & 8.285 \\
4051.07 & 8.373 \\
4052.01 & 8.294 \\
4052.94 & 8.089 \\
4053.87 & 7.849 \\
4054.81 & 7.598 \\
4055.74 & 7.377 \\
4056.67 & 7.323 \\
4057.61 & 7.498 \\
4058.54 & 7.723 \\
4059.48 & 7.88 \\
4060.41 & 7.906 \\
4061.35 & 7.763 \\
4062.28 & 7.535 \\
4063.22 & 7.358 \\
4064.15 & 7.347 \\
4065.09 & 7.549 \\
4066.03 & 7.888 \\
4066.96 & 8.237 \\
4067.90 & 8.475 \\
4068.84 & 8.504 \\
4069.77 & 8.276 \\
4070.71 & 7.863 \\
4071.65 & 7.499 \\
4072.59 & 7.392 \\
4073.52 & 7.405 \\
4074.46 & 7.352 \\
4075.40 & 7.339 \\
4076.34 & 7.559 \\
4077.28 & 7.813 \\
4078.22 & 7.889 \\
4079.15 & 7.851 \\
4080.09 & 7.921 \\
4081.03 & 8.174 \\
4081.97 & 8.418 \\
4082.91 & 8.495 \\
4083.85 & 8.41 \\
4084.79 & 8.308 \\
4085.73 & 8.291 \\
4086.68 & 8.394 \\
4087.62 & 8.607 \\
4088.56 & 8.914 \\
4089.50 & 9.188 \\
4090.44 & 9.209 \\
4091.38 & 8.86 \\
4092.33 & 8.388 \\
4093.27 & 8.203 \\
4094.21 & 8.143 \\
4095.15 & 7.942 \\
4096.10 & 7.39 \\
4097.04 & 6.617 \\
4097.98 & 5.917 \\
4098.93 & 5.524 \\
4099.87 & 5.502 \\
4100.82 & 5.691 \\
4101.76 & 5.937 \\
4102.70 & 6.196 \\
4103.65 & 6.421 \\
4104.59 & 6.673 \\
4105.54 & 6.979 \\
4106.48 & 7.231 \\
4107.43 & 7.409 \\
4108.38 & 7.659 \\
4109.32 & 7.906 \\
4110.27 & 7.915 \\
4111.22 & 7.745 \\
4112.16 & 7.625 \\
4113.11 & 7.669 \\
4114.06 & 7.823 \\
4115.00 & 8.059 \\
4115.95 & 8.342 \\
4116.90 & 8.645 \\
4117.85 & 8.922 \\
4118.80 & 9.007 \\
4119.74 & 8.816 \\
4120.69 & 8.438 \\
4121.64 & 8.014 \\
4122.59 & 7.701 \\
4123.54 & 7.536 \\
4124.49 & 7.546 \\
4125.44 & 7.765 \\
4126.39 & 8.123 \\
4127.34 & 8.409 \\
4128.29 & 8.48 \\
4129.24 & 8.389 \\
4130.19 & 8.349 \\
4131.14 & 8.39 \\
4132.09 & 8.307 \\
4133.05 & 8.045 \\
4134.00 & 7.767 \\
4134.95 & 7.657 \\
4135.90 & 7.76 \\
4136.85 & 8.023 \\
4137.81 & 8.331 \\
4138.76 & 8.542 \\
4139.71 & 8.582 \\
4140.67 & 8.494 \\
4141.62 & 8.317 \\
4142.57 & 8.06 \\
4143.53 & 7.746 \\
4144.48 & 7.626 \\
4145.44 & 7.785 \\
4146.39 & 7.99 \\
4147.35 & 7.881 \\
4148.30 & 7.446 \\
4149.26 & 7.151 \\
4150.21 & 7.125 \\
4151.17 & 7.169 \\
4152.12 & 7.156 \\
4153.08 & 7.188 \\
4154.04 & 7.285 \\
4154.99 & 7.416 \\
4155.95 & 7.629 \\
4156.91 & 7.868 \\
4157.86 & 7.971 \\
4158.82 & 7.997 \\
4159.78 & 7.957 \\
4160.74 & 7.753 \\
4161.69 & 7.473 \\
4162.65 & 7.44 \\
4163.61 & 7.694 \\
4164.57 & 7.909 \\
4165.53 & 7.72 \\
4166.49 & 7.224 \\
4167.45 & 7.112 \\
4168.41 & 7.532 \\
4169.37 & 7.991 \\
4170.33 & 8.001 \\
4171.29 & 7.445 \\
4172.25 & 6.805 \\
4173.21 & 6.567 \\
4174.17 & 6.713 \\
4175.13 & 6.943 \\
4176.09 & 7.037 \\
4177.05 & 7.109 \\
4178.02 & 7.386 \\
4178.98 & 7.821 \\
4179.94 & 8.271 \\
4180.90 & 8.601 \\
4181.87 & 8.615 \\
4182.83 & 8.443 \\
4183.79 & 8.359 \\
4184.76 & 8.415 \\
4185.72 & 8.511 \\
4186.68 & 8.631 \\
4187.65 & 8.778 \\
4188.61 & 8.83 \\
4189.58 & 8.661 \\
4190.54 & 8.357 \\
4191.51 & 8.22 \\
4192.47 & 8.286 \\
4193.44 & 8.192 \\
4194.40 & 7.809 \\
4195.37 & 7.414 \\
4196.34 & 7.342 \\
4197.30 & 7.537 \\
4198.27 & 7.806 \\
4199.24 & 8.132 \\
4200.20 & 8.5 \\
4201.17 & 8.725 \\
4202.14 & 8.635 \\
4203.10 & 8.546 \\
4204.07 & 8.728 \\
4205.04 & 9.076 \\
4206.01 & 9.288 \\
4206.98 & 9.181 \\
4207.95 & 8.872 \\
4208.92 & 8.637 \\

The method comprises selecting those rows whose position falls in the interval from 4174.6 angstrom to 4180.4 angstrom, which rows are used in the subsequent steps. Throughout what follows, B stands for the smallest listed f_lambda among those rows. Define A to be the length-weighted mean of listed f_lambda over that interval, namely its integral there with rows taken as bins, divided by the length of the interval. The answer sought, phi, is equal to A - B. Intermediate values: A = 7.4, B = 6.943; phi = 0.48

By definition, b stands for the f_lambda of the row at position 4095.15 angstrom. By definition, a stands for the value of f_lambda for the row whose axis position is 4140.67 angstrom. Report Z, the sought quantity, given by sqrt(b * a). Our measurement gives 8.2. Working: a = 8.494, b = 7.942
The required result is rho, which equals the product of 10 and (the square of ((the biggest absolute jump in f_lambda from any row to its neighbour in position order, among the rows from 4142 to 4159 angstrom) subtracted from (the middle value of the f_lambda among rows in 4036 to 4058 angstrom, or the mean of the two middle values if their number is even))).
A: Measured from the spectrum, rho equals 590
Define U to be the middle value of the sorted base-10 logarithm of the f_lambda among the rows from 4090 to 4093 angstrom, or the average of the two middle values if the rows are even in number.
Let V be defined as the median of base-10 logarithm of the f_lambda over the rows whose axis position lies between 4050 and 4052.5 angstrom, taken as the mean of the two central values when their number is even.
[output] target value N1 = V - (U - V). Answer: 0.89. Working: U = 0.95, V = 0.919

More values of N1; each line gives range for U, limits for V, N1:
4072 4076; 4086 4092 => 1.03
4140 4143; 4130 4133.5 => 0.92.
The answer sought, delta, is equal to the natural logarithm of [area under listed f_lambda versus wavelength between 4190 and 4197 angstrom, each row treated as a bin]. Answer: 4.02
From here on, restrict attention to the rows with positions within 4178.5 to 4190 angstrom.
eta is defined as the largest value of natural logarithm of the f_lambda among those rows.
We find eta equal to 2.18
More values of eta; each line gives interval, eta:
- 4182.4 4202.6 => 2.18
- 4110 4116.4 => 2.12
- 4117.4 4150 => 2.20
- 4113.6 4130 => 2.20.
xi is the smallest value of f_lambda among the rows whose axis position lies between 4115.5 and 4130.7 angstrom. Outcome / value 7.536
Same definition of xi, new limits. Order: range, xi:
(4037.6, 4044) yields 8.033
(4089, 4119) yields 5.502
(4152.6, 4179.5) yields 6.567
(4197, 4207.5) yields 7.537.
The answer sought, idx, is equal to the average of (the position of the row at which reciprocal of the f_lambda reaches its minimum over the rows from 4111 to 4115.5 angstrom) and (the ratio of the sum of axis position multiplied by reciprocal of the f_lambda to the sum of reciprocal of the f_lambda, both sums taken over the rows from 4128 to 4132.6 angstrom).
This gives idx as 4122.6 angstrom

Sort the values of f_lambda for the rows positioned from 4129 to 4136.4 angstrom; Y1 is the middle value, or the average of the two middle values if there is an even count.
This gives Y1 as 8.2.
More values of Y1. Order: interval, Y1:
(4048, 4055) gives 8.1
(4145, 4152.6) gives 7.3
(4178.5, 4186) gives 8.4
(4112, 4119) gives 8.2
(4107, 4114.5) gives 7.7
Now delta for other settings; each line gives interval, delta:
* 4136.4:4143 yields 4.01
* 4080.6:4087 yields 3.98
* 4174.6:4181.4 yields 3.94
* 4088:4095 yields 4.11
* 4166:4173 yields 3.95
